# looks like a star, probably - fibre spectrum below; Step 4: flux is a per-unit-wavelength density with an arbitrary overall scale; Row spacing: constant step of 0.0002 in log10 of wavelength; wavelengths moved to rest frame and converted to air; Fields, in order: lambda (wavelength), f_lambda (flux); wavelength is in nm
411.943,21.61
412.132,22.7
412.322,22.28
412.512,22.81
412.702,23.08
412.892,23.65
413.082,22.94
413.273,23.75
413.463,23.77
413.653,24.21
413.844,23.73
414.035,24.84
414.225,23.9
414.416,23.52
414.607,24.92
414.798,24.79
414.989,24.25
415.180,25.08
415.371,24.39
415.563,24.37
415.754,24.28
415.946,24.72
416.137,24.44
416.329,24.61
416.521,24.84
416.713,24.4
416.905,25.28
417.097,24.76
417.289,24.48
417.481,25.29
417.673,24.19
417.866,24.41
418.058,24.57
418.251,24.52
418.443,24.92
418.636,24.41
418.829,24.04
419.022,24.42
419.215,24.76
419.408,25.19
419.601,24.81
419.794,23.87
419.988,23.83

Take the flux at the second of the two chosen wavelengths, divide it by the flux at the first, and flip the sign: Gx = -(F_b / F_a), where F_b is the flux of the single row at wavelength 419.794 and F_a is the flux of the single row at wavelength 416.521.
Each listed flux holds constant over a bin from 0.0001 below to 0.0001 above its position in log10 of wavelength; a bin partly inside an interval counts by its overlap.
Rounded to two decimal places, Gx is -0.96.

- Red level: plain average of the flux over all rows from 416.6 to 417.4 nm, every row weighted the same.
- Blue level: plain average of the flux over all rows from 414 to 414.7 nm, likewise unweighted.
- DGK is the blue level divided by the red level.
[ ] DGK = 0.98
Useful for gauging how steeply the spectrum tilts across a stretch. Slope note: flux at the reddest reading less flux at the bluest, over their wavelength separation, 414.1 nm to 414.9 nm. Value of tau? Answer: 1.6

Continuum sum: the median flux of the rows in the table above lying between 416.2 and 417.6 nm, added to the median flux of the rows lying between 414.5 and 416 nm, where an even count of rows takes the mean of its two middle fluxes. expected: 49.3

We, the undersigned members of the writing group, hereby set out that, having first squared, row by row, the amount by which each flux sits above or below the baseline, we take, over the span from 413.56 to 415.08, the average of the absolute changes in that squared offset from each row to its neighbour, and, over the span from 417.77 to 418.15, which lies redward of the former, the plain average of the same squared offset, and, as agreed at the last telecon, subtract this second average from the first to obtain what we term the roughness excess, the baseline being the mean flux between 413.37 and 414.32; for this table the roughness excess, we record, 0.2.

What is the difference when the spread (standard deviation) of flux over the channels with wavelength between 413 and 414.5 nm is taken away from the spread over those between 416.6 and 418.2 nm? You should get -0.13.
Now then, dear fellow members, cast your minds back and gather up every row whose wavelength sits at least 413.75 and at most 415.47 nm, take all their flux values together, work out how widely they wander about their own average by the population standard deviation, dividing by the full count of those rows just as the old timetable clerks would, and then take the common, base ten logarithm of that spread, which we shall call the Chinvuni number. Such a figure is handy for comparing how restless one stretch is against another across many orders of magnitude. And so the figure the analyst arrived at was -0.27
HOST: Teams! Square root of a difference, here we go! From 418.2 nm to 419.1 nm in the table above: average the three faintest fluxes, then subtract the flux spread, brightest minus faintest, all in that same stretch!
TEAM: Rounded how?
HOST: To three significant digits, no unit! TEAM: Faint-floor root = 4.84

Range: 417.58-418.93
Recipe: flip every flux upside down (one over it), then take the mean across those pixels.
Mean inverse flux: 0.0409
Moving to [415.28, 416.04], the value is 0.0409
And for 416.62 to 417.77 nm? 0.0404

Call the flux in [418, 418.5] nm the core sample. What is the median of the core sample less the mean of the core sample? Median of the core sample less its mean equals -0.10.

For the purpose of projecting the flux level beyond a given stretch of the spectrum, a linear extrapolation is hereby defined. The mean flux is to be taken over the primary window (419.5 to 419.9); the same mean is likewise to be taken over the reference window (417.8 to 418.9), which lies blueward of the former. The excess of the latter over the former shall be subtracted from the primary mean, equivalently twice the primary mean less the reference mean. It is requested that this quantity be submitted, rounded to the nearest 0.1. 24.2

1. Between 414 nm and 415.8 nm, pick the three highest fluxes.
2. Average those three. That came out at 24.95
